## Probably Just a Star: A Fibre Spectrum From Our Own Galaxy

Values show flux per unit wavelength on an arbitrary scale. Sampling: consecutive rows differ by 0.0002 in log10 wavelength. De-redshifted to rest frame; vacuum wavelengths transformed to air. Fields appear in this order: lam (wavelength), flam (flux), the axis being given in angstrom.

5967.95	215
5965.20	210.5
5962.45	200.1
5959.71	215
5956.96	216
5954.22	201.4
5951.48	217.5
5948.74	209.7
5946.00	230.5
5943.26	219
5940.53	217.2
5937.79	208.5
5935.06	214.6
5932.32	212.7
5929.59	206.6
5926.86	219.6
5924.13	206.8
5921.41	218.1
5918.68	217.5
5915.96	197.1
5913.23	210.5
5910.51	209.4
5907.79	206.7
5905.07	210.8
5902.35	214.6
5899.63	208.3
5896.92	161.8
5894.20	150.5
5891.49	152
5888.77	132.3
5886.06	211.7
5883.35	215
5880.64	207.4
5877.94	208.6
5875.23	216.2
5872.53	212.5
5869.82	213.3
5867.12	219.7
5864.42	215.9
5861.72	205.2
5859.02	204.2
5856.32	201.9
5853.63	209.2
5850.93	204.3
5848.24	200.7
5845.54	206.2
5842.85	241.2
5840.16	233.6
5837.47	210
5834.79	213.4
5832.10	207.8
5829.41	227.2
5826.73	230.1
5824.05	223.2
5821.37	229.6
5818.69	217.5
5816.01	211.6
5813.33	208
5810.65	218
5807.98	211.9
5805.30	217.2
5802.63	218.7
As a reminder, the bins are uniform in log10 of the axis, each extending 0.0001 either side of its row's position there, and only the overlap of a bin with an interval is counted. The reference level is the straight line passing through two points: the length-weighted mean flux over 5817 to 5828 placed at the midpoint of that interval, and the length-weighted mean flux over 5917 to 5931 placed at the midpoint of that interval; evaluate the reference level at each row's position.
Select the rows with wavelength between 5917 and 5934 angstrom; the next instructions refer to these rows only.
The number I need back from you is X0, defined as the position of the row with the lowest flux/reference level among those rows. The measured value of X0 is 5924.13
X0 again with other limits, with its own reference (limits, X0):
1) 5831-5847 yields 5845.54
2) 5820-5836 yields 5832.10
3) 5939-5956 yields 5954.22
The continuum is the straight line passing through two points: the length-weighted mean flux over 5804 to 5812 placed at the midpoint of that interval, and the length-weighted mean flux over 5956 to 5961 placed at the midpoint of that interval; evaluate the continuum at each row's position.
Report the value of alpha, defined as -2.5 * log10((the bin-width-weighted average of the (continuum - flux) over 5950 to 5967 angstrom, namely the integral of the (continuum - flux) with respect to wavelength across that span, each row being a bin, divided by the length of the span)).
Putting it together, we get -1.7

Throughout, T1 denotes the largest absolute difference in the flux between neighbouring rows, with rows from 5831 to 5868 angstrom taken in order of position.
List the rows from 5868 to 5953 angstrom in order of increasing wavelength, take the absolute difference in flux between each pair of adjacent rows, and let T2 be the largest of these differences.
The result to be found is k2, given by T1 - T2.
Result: -44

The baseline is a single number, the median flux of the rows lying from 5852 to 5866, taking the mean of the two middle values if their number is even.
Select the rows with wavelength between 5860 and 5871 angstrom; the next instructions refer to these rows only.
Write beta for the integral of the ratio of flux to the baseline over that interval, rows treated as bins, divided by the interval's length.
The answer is 1.04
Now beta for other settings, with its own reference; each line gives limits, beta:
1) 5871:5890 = 0.98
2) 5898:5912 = 1.02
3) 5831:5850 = 1.05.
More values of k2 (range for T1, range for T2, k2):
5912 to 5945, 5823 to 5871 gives -15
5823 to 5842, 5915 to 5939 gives 3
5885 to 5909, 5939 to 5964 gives 59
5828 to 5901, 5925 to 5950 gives 59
